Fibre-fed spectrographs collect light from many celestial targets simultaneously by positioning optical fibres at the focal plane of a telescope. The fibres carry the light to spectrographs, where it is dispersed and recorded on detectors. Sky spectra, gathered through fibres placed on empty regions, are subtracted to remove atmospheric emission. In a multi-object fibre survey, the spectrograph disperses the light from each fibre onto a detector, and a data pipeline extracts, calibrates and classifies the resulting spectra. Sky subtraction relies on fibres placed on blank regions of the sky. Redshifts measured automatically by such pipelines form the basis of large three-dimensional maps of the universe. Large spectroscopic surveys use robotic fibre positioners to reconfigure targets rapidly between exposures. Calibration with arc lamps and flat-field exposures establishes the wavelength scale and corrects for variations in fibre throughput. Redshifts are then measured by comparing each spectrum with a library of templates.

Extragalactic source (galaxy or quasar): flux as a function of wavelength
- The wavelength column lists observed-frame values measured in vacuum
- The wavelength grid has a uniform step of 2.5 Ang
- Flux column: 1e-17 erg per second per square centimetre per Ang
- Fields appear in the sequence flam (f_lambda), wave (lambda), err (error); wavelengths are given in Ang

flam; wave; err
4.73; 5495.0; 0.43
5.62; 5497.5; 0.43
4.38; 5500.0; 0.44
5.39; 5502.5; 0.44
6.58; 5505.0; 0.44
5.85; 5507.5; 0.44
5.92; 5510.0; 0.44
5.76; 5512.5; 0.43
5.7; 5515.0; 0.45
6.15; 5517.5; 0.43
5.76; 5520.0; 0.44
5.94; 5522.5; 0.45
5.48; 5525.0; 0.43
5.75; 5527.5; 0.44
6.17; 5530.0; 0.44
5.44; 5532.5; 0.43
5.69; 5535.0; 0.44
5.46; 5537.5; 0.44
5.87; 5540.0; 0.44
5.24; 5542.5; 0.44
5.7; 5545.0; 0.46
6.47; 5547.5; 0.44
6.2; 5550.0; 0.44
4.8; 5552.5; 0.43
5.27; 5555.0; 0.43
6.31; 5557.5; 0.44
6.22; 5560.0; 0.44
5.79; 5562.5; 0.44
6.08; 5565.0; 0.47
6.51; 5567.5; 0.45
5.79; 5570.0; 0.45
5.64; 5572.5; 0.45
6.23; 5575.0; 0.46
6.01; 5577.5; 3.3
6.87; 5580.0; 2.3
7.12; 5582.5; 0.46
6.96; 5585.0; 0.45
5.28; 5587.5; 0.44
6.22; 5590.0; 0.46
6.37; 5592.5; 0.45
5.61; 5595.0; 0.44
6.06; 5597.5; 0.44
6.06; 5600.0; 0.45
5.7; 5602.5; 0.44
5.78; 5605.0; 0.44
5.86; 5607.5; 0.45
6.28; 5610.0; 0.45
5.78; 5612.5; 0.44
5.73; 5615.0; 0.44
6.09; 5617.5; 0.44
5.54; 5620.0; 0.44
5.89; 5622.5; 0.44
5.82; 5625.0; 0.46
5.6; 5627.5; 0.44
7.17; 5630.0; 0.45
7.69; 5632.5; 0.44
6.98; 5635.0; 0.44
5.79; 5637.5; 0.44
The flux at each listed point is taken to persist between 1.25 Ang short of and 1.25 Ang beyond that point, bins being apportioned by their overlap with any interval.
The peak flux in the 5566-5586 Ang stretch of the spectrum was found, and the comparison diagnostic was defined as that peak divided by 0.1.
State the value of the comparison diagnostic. 71.2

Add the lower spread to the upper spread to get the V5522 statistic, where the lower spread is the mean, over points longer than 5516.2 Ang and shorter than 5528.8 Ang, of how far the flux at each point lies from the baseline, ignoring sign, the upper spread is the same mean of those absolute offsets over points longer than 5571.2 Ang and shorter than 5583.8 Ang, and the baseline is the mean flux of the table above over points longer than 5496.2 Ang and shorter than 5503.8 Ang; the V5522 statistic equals 1.9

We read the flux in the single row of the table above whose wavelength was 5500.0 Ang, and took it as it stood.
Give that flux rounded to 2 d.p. 4.38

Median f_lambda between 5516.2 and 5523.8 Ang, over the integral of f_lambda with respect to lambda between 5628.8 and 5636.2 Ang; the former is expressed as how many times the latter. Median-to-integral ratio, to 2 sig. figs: 0.11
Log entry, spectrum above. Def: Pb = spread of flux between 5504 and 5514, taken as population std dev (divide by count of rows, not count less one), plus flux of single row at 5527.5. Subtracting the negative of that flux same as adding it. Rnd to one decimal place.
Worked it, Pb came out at 6.1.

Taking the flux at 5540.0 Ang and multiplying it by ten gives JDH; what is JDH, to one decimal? 58.7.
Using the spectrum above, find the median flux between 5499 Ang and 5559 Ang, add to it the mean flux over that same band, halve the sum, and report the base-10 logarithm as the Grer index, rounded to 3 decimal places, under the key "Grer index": 0.759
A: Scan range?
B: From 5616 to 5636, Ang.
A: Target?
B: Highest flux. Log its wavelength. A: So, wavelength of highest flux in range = 5632.5 Ang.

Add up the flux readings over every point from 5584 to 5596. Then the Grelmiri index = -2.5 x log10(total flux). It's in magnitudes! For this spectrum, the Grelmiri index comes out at -3.71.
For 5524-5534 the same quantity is -3.40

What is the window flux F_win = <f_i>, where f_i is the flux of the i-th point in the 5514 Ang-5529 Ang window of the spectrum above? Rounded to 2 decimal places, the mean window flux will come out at 5.80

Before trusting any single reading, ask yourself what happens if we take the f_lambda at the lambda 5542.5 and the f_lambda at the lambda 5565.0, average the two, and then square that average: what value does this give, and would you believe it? 32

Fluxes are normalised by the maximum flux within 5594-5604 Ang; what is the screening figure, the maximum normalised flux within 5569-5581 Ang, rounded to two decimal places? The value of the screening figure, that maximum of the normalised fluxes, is 1.13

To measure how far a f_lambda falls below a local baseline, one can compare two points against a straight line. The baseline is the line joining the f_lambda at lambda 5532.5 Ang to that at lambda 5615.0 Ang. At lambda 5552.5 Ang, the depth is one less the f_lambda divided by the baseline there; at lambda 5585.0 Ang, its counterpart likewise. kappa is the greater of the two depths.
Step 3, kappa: 0.13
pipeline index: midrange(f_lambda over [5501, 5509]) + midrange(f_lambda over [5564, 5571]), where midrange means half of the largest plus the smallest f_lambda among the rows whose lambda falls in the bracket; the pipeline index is 12.1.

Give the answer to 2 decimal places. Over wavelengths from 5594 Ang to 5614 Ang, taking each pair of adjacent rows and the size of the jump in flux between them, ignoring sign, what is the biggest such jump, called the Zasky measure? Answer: 0.50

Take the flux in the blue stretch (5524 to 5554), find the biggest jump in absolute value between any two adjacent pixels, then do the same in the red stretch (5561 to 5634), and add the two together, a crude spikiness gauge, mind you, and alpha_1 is 3.1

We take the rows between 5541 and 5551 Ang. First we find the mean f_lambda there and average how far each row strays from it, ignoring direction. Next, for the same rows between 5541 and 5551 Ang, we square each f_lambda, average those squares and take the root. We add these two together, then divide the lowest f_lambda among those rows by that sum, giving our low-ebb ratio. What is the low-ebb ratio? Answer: 0.82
